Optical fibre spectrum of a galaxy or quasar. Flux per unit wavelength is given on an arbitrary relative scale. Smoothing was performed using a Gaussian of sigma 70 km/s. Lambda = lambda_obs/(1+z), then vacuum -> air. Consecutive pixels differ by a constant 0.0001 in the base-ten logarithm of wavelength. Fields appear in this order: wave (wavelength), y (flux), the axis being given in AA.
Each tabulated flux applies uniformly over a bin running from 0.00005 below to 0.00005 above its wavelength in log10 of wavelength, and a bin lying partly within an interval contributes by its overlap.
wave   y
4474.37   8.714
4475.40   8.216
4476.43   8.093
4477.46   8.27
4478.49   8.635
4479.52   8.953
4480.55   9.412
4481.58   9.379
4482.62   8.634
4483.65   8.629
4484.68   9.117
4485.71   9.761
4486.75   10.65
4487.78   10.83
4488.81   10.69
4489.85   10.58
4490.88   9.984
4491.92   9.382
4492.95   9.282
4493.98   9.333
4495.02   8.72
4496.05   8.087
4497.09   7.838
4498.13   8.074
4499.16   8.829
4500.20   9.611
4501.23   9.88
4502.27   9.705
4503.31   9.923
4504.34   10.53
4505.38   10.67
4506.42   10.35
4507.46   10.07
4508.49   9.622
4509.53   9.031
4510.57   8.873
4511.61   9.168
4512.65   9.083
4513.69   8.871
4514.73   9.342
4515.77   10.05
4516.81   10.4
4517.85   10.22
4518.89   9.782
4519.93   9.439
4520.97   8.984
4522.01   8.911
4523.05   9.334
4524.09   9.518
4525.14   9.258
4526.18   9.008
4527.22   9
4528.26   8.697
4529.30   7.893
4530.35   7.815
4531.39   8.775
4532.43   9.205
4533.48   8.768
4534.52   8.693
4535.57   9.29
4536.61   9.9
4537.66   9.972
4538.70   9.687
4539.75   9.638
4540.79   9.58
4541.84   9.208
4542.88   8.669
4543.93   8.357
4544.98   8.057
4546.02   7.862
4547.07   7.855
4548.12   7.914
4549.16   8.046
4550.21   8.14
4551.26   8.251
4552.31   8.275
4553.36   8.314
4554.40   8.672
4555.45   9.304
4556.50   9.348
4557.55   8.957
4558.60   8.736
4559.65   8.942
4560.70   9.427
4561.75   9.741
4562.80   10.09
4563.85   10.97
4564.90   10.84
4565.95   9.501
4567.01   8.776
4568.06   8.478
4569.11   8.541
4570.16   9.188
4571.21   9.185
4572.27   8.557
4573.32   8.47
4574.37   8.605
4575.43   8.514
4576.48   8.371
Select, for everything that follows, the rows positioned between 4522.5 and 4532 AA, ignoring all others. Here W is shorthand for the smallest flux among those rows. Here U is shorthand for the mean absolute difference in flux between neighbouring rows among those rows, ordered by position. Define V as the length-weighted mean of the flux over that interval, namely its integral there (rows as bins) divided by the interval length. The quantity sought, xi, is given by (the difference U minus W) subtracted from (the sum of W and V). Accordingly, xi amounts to 24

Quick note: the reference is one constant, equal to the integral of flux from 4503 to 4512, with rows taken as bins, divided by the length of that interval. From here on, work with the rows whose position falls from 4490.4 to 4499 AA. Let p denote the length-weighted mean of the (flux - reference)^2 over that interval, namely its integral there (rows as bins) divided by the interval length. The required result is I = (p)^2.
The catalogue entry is 2.15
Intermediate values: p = 1.5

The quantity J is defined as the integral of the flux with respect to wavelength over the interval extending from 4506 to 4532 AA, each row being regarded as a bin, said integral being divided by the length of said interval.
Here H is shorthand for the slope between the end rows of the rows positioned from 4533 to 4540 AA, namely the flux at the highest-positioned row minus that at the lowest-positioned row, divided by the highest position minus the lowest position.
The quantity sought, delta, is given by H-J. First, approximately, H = 0.14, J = 9.26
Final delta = -9.12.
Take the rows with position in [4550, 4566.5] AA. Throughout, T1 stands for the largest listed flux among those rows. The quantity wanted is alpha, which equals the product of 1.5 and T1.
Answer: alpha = 16.5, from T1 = 10.97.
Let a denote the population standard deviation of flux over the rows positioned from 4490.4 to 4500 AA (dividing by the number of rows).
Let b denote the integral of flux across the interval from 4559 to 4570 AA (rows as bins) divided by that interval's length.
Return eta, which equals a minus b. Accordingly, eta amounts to -8.8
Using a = 0.68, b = 9.51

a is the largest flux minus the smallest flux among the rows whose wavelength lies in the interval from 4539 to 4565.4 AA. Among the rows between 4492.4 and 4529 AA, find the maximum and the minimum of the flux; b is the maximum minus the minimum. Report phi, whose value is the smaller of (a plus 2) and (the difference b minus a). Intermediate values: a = 3.1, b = 2.8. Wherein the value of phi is -0.3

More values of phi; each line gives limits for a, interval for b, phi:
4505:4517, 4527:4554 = 0.4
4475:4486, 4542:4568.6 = 1.4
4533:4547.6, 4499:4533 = 0.7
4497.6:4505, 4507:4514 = -1.3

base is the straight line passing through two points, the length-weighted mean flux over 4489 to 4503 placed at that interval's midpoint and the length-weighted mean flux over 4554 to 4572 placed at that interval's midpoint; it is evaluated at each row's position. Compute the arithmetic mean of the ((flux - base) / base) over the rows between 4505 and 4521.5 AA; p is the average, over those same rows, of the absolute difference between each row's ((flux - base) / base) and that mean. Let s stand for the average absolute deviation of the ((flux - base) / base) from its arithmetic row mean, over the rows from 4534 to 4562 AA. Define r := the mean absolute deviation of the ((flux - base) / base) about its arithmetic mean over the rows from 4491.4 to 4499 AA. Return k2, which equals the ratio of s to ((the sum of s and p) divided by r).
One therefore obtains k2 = 0.033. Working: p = 0.057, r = 0.063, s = 0.064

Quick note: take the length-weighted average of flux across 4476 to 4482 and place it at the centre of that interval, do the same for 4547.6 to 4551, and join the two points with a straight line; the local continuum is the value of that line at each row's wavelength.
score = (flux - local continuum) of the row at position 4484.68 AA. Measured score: 0.4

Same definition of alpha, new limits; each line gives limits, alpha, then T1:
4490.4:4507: 16.0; 10.67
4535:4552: 15.0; 9.972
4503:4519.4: 16.0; 10.67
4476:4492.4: 16.2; 10.83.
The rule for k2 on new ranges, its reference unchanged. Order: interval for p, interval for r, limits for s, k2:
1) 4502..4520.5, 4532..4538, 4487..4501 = 0.028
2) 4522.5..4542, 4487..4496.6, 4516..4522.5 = 0.045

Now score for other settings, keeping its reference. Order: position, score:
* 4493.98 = 0.7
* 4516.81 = 2.0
